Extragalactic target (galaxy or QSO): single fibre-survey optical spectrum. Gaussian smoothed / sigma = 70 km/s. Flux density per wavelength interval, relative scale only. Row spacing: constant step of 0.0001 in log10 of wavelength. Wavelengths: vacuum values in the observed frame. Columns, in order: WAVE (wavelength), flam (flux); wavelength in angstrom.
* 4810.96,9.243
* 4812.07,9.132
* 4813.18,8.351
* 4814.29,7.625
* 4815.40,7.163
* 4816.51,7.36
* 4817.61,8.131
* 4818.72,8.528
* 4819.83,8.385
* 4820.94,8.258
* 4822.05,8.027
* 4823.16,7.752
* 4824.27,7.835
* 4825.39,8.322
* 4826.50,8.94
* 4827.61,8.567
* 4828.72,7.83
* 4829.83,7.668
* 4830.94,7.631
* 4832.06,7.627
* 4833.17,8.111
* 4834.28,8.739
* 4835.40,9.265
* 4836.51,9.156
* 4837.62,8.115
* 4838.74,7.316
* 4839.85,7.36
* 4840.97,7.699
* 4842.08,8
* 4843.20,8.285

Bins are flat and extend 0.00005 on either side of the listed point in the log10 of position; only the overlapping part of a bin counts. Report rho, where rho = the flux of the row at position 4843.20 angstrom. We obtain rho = 8.285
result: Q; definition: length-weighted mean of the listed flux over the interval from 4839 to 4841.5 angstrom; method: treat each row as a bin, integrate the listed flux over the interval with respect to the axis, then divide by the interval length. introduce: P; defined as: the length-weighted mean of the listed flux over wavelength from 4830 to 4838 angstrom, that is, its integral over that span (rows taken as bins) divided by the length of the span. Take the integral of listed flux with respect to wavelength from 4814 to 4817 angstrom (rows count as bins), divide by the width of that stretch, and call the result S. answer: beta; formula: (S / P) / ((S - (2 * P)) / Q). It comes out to -0.71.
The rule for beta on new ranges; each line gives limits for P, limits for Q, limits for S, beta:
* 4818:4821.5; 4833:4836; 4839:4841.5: -0.85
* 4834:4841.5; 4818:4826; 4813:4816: -0.86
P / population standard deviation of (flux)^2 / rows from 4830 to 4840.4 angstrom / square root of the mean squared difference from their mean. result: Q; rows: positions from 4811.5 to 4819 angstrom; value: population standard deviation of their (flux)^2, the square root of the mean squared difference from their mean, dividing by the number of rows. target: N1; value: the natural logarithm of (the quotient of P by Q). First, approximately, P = 11.7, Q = 10.5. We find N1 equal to 0.1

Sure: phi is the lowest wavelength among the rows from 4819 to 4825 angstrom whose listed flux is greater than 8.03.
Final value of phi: 4819.83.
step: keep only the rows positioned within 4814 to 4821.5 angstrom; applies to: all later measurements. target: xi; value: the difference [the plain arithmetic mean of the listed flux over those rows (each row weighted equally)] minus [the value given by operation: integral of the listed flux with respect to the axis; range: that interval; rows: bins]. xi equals -51.6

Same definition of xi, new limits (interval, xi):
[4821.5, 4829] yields -53.3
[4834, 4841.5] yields -53.4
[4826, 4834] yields -56.6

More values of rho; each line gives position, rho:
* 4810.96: 9.243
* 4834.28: 8.739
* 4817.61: 8.131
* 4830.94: 7.631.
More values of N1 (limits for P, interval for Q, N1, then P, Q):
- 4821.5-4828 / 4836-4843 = -0.4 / 7.0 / 10.2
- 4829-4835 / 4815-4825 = 0.0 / 7.1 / 6.8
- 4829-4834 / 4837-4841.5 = -0.4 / 3.2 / 4.9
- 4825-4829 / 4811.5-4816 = -0.6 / 6.8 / 12.2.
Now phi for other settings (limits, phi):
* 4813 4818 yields 4813.18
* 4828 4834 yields 4833.17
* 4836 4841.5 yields 4836.51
